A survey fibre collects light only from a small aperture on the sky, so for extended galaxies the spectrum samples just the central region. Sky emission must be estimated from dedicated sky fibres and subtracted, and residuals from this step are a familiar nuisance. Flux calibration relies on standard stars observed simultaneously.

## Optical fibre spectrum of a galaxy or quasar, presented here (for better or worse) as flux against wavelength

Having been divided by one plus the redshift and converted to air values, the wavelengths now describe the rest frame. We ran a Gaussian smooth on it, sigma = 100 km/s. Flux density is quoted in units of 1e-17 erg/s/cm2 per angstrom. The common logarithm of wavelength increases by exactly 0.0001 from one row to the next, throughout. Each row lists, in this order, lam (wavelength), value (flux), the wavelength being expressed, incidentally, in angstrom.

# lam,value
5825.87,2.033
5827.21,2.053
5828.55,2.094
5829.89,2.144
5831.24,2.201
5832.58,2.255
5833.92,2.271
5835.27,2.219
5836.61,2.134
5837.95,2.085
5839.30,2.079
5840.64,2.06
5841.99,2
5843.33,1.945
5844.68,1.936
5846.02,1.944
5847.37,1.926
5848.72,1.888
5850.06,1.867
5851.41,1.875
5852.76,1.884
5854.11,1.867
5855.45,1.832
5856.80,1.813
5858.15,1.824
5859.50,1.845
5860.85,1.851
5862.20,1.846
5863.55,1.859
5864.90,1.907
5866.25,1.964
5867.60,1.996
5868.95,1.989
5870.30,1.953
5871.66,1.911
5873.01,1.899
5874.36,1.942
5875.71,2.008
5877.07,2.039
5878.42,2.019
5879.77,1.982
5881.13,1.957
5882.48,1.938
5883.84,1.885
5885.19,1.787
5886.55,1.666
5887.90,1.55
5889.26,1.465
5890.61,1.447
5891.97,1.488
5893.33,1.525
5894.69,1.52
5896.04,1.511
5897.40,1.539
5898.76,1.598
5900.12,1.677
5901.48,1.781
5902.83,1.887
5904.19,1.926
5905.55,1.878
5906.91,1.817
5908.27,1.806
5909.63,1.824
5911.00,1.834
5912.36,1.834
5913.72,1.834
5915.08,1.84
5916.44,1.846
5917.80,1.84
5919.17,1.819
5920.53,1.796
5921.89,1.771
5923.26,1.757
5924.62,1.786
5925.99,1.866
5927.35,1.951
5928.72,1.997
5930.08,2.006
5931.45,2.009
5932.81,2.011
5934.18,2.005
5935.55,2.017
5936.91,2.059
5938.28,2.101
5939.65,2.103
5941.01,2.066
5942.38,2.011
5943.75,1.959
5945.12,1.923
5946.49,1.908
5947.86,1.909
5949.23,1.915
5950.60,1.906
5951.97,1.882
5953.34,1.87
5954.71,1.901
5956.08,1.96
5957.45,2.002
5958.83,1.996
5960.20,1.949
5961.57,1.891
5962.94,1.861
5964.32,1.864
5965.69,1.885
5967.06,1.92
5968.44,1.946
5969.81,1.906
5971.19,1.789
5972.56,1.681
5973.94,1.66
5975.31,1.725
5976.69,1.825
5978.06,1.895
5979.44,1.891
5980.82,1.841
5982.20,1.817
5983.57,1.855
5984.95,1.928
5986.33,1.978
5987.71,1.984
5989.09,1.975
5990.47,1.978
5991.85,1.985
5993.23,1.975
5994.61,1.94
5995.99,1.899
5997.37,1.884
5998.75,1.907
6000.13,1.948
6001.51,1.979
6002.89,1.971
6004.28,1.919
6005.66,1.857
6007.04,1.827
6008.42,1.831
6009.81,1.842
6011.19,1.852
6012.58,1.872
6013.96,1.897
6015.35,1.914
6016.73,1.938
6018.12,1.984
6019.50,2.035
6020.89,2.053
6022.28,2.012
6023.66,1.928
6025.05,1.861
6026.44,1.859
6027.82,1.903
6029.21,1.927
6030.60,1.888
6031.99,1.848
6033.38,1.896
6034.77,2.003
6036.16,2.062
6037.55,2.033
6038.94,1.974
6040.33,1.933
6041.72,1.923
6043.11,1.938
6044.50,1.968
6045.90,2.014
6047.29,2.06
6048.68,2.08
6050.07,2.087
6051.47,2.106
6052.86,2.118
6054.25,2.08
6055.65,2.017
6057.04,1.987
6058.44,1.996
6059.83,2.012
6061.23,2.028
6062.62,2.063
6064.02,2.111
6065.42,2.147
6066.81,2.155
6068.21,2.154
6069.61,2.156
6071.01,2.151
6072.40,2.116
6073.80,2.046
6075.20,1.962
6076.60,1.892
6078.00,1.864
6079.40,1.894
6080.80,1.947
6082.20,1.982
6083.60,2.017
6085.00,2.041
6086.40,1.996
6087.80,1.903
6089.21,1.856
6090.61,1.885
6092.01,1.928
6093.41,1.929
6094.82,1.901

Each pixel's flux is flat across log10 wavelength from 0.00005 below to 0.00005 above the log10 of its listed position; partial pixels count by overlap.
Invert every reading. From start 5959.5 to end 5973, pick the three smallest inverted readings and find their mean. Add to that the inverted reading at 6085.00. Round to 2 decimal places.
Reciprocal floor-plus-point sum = 1.01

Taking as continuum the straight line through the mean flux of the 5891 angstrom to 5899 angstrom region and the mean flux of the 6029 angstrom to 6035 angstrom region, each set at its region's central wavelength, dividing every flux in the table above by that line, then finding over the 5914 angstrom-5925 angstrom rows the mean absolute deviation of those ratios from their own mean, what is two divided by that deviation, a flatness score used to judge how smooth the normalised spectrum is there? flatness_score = 84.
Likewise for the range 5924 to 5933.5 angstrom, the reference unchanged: 52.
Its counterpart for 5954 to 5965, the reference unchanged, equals 64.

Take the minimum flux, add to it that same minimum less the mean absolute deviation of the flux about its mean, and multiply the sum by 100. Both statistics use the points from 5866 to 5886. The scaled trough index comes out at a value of 353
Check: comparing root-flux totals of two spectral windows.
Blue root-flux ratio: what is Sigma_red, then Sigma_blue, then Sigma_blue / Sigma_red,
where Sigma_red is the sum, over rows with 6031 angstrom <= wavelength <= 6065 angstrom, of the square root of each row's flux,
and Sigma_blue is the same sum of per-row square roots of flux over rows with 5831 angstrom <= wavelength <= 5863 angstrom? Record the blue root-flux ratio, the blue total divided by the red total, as 0.990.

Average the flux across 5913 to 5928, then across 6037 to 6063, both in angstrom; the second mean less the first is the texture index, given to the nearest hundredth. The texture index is 0.19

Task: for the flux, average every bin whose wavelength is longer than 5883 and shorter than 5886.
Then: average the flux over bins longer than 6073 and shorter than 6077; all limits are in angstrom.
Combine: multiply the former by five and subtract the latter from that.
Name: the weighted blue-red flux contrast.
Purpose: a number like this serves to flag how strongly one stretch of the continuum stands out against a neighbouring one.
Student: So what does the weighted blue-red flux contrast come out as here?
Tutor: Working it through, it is 7.2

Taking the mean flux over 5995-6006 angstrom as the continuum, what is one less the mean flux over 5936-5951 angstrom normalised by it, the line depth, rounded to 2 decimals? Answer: -0.03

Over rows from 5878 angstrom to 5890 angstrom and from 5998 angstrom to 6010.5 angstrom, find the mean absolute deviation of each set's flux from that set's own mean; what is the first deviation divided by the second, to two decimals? 3.21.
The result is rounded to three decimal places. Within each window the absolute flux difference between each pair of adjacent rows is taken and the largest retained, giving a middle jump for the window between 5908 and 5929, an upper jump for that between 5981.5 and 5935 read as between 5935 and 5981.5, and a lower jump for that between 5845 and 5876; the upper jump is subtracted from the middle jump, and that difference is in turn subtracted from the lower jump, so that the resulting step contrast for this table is 0.098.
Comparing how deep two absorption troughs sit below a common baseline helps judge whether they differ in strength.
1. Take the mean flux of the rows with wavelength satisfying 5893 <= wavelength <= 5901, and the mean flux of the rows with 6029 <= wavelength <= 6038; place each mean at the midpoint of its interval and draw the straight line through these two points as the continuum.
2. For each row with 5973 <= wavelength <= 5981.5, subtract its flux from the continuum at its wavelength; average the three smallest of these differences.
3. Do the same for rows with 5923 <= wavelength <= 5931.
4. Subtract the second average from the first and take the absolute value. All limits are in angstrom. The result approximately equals 0.25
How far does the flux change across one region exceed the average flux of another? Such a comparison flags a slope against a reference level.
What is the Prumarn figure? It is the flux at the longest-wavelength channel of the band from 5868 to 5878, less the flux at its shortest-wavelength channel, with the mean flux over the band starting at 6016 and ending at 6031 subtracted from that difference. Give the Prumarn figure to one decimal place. -1.9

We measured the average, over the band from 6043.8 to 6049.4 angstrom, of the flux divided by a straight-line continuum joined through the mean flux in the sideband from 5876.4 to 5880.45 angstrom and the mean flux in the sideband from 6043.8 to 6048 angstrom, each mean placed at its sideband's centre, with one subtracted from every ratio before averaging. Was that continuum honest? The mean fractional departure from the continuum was 0.01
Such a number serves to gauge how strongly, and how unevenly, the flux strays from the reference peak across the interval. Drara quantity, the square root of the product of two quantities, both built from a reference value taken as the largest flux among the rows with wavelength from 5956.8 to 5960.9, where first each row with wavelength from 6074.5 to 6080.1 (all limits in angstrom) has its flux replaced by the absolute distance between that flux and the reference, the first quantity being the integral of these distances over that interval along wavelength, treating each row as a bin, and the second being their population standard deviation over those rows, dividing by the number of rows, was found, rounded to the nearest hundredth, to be 0.14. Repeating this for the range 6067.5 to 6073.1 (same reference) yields 0.11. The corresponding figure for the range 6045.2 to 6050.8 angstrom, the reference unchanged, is 0.10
